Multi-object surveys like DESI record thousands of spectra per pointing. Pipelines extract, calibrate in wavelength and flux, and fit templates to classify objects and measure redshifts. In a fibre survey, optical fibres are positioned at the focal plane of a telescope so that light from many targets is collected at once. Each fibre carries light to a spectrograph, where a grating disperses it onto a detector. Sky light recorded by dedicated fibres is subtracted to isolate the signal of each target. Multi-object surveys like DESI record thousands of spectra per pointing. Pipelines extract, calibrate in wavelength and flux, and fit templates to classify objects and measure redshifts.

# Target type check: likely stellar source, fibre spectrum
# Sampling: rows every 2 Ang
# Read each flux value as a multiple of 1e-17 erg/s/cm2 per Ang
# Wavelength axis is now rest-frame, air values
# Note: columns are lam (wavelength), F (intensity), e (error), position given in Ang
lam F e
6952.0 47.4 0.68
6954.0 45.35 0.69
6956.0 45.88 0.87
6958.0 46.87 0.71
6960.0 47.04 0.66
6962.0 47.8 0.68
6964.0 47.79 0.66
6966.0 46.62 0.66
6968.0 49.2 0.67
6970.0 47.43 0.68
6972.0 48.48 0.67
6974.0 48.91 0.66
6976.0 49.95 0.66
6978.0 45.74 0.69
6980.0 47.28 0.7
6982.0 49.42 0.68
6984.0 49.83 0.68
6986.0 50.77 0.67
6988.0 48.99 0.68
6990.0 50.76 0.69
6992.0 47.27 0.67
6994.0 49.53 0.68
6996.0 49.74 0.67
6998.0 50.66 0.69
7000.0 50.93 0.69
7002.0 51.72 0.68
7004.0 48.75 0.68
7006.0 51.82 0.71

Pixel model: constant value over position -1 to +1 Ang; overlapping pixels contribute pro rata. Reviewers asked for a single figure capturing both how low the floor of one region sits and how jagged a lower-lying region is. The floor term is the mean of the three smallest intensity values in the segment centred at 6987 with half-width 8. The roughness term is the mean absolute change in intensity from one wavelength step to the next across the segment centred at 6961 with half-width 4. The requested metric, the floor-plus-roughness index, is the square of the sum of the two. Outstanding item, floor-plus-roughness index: 2319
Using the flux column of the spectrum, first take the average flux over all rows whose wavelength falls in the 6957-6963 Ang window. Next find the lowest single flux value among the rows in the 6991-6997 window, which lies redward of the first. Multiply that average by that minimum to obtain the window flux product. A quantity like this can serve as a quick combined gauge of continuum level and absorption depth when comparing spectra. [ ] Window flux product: 2233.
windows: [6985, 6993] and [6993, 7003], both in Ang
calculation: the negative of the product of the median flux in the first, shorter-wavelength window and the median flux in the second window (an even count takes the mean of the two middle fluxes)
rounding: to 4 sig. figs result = -2527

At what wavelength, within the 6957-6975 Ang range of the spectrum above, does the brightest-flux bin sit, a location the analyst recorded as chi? 6968.0 Ang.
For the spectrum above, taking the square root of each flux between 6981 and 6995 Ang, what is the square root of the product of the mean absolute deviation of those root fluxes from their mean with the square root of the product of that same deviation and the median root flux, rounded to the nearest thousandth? 0.193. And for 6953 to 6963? 0.189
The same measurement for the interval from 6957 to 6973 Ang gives 0.166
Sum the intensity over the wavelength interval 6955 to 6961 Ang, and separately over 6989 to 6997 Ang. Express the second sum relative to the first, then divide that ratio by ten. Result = 0.14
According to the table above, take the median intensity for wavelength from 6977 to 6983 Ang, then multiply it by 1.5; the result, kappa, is 71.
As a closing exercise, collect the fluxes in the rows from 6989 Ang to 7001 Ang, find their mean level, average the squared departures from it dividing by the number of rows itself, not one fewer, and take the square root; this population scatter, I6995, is 1.25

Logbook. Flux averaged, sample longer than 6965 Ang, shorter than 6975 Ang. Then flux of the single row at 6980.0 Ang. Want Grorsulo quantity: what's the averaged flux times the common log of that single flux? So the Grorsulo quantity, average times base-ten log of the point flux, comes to 80.6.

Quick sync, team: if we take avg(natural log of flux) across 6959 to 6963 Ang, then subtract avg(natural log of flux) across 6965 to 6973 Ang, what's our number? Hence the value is -0.011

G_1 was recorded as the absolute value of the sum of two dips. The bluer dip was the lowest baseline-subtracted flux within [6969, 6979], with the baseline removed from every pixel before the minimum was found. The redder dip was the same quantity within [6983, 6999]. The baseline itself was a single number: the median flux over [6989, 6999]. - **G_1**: 6.5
